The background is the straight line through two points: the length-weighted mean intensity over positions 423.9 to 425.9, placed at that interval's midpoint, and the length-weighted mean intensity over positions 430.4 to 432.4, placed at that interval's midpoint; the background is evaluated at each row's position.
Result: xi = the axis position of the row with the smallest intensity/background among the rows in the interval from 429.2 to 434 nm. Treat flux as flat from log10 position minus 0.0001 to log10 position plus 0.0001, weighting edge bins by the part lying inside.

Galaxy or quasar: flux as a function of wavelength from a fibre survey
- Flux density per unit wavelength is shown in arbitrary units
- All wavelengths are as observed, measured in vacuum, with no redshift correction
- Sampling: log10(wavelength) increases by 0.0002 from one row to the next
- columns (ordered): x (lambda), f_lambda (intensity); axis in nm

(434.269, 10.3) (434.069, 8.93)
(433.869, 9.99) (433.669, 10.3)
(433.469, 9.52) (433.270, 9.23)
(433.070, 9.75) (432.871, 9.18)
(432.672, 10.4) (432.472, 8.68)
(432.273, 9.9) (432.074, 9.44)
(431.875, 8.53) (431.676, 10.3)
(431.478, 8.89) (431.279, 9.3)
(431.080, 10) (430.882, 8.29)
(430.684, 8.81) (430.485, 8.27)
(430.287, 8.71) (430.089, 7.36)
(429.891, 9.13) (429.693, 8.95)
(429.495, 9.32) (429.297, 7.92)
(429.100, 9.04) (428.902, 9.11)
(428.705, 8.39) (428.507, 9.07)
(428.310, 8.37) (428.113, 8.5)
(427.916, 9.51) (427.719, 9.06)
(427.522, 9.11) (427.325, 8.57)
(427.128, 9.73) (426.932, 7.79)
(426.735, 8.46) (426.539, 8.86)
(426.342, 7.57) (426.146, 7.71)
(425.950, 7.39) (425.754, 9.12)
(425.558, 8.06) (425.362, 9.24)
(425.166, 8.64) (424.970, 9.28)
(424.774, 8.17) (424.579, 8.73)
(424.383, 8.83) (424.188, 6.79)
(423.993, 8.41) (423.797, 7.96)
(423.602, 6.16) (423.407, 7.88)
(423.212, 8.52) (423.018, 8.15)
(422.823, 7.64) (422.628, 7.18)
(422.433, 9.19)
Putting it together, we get 430.089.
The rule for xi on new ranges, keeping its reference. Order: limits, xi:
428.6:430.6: 430.089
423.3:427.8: 423.602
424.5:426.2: 425.950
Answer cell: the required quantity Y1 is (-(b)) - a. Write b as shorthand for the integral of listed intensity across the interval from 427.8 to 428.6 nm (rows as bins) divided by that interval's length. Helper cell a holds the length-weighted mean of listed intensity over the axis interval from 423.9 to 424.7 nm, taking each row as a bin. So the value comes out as -17.1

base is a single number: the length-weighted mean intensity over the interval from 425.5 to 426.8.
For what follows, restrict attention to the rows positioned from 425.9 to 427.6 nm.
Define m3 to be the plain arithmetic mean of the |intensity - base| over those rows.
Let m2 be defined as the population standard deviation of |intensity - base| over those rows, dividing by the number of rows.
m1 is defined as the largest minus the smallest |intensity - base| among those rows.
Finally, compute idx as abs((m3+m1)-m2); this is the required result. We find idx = 1.6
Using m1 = 1.27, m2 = 0.37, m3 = 0.68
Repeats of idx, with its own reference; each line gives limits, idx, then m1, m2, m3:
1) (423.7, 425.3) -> 1.5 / 1.37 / 0.44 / 0.58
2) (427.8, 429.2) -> 1.4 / 1.14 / 0.41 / 0.69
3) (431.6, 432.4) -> 2.5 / 1.77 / 0.66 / 1.38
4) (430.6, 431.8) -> 2.4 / 2.01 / 0.70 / 1.10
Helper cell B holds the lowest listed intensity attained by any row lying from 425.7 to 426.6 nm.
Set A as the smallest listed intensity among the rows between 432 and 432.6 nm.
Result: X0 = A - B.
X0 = 1.3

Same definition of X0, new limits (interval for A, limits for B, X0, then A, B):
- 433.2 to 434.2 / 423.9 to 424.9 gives 2.1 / 8.93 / 6.79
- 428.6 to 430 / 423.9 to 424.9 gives 1.1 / 7.92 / 6.79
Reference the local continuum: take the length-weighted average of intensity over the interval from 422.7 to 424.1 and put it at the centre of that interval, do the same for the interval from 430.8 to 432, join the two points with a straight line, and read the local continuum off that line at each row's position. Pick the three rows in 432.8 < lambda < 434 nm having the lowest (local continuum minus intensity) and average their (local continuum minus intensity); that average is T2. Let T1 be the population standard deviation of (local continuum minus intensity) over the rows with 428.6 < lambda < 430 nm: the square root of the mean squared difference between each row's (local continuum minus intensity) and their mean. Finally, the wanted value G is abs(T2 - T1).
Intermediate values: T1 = 0.44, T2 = -0.4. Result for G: 0.8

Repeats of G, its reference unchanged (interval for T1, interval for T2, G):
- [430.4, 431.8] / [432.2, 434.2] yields 1.4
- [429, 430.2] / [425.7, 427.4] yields 1.6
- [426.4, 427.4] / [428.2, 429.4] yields 0.9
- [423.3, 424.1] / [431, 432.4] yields 1.6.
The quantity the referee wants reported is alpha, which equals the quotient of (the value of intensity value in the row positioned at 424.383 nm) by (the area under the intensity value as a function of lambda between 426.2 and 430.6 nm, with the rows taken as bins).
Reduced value 0.232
